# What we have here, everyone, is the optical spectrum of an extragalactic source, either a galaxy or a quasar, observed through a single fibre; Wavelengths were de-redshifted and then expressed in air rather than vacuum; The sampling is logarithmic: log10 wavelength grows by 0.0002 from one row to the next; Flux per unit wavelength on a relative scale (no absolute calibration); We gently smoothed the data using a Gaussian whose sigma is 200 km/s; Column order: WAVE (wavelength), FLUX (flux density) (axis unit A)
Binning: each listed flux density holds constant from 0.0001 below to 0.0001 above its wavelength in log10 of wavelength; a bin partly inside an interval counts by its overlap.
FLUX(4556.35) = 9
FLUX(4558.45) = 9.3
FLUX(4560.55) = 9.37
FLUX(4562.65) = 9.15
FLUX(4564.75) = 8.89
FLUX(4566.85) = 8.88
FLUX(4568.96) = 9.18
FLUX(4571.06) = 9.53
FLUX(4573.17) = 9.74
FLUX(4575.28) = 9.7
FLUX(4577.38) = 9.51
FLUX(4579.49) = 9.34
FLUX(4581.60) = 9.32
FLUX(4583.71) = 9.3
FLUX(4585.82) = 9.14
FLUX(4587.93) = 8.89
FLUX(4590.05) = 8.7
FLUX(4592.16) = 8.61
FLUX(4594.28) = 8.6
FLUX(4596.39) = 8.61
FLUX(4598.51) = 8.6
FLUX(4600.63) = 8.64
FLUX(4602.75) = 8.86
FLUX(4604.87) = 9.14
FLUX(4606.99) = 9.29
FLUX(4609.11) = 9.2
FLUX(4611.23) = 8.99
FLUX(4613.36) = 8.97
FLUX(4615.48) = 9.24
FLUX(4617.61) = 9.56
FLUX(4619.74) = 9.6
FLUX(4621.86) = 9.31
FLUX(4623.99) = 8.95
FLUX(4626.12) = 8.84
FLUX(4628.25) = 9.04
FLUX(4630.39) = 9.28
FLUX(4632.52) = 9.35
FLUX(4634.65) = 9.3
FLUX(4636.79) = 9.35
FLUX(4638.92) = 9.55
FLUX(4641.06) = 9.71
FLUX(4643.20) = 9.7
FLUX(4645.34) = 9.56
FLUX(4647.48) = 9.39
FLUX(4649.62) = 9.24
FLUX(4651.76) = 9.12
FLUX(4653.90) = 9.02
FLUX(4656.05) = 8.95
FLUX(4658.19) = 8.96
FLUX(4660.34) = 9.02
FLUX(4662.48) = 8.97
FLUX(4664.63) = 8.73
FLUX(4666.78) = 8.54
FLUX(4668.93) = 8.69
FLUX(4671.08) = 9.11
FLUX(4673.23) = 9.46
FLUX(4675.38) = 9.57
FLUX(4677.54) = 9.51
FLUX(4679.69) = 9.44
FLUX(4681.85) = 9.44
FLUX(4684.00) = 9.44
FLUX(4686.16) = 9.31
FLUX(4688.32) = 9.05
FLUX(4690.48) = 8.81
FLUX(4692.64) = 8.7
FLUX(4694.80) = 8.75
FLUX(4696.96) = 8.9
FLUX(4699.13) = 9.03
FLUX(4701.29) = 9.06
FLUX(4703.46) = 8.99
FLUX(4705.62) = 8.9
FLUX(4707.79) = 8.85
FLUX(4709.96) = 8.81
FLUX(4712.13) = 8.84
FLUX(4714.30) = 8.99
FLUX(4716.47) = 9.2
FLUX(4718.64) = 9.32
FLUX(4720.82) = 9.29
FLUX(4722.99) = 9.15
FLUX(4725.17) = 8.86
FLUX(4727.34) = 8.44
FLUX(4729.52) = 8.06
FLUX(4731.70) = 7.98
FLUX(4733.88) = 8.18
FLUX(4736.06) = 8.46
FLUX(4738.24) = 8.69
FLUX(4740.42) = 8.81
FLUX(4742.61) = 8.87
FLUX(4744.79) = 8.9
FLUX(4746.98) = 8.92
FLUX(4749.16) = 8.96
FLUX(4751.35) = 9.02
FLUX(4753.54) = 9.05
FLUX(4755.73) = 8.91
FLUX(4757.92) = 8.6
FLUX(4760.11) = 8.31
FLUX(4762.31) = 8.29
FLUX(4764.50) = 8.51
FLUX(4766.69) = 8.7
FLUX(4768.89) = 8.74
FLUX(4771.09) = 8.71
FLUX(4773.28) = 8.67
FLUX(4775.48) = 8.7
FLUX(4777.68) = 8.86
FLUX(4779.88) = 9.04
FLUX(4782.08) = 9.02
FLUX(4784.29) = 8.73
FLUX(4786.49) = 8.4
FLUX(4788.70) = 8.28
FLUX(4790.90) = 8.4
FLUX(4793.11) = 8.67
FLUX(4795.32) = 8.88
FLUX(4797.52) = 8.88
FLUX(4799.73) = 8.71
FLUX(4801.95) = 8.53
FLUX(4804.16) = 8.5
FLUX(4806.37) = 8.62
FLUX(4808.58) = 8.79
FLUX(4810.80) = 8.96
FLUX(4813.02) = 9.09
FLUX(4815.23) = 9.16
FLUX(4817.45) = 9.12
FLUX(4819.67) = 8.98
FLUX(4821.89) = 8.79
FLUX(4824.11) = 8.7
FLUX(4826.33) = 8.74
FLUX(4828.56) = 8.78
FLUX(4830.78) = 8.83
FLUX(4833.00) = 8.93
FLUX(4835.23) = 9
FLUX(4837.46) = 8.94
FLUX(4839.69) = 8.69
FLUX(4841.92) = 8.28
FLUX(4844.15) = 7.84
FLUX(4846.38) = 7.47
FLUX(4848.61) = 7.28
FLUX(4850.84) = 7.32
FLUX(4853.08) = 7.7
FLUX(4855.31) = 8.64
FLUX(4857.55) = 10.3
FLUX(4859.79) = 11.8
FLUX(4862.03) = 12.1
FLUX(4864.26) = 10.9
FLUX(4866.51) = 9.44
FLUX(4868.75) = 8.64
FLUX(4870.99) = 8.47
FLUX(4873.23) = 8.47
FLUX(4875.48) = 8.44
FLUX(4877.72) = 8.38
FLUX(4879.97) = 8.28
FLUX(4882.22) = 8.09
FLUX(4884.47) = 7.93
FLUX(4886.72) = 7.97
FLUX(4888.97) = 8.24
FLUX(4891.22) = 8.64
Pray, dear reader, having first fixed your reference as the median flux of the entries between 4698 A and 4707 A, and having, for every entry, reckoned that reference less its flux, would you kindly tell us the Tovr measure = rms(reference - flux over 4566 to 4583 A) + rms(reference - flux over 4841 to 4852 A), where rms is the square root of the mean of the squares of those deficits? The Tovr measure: 1.89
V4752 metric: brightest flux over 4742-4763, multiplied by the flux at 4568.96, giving 83.1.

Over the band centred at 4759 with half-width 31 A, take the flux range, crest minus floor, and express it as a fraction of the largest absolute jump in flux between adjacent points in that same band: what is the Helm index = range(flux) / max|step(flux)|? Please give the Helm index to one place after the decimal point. 3.2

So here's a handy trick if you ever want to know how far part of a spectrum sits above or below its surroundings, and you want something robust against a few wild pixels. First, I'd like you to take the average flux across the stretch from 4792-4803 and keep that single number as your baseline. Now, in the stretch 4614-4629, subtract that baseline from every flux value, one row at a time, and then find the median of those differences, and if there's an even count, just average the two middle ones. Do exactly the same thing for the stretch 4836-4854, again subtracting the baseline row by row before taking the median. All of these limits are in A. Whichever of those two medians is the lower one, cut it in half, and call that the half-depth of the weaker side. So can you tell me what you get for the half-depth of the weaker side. -0.48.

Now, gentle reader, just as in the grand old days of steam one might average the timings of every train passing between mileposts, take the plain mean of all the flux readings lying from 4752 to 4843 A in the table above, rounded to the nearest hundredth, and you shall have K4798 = 8.74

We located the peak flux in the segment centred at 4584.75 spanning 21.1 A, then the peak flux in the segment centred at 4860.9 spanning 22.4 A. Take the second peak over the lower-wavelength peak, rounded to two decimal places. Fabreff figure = 1.25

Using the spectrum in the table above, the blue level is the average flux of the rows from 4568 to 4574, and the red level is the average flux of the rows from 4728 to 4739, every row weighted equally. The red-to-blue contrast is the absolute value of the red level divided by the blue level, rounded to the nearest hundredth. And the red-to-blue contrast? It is 0.87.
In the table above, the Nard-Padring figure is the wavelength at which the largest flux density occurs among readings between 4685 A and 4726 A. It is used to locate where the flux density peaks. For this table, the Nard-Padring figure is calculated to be 4718.64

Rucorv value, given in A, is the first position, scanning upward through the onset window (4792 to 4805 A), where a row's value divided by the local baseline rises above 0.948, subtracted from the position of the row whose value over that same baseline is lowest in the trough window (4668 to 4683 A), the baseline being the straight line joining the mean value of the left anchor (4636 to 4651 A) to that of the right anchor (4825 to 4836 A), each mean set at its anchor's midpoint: -124.2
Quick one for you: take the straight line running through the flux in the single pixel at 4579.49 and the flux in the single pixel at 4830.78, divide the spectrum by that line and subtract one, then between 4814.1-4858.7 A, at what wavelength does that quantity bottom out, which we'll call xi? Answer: 4848.61 A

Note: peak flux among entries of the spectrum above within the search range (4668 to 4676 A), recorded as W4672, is 9.57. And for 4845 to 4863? 12.1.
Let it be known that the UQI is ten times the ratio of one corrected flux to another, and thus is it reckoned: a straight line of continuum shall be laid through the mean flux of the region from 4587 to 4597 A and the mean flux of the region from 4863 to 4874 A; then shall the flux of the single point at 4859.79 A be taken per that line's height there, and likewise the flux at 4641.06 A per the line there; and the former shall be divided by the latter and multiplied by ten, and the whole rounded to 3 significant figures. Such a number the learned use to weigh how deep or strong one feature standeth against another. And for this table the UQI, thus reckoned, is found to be 11.6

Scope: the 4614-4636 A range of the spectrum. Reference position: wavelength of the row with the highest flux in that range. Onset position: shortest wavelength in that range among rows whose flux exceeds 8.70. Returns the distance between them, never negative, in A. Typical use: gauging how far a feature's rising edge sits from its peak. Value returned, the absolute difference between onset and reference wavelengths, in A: 4.3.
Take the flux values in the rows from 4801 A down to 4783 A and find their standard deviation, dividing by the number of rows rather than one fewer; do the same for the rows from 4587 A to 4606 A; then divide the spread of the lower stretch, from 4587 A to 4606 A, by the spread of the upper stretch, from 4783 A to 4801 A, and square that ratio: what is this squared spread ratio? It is 0.7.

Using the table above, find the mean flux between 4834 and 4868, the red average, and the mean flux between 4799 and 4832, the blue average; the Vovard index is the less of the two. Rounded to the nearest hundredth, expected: 8.82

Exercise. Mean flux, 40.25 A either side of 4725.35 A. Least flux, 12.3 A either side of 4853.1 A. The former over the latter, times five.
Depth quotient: 6.0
